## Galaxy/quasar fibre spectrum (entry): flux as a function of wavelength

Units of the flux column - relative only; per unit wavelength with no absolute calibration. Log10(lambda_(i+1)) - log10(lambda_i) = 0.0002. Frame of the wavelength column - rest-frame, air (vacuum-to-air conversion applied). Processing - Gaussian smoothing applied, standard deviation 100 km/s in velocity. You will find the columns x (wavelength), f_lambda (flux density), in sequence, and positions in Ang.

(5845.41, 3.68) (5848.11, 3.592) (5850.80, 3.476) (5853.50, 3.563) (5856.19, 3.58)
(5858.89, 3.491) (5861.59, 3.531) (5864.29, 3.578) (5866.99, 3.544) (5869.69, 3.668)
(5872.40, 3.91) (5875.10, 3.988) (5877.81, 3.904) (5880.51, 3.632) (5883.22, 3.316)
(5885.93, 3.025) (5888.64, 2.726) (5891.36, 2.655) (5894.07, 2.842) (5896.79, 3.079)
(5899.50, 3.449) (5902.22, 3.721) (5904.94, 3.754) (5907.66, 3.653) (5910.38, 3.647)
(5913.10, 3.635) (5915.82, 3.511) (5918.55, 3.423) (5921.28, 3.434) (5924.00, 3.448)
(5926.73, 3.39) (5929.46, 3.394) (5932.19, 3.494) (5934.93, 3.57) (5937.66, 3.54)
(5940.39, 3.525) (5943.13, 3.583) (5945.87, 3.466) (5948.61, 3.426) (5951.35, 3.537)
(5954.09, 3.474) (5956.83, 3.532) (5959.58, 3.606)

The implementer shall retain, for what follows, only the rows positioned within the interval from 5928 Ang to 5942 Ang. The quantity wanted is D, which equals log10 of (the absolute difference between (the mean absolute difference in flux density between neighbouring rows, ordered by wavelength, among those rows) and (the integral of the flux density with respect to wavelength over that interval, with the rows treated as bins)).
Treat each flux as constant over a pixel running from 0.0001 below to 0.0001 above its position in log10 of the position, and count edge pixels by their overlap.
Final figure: 1.69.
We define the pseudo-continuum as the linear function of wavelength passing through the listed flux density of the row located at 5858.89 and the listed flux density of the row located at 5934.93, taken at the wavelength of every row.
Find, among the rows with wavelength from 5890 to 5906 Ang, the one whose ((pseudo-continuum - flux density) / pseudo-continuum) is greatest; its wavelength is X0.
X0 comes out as 5891.36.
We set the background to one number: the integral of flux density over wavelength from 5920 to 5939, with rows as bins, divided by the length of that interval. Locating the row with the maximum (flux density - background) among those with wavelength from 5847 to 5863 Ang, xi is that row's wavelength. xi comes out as 5848.11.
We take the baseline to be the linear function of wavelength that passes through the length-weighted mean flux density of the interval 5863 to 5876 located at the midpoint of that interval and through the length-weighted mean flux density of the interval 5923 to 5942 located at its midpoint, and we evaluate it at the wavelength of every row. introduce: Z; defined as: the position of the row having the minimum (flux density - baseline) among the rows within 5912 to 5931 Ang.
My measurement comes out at 5926.73 Ang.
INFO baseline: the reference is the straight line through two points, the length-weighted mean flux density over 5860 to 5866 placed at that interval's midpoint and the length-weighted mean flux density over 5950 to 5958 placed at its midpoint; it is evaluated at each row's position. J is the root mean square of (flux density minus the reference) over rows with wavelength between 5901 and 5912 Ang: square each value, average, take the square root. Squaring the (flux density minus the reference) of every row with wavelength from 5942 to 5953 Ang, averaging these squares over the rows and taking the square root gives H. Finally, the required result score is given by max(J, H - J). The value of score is 0.2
